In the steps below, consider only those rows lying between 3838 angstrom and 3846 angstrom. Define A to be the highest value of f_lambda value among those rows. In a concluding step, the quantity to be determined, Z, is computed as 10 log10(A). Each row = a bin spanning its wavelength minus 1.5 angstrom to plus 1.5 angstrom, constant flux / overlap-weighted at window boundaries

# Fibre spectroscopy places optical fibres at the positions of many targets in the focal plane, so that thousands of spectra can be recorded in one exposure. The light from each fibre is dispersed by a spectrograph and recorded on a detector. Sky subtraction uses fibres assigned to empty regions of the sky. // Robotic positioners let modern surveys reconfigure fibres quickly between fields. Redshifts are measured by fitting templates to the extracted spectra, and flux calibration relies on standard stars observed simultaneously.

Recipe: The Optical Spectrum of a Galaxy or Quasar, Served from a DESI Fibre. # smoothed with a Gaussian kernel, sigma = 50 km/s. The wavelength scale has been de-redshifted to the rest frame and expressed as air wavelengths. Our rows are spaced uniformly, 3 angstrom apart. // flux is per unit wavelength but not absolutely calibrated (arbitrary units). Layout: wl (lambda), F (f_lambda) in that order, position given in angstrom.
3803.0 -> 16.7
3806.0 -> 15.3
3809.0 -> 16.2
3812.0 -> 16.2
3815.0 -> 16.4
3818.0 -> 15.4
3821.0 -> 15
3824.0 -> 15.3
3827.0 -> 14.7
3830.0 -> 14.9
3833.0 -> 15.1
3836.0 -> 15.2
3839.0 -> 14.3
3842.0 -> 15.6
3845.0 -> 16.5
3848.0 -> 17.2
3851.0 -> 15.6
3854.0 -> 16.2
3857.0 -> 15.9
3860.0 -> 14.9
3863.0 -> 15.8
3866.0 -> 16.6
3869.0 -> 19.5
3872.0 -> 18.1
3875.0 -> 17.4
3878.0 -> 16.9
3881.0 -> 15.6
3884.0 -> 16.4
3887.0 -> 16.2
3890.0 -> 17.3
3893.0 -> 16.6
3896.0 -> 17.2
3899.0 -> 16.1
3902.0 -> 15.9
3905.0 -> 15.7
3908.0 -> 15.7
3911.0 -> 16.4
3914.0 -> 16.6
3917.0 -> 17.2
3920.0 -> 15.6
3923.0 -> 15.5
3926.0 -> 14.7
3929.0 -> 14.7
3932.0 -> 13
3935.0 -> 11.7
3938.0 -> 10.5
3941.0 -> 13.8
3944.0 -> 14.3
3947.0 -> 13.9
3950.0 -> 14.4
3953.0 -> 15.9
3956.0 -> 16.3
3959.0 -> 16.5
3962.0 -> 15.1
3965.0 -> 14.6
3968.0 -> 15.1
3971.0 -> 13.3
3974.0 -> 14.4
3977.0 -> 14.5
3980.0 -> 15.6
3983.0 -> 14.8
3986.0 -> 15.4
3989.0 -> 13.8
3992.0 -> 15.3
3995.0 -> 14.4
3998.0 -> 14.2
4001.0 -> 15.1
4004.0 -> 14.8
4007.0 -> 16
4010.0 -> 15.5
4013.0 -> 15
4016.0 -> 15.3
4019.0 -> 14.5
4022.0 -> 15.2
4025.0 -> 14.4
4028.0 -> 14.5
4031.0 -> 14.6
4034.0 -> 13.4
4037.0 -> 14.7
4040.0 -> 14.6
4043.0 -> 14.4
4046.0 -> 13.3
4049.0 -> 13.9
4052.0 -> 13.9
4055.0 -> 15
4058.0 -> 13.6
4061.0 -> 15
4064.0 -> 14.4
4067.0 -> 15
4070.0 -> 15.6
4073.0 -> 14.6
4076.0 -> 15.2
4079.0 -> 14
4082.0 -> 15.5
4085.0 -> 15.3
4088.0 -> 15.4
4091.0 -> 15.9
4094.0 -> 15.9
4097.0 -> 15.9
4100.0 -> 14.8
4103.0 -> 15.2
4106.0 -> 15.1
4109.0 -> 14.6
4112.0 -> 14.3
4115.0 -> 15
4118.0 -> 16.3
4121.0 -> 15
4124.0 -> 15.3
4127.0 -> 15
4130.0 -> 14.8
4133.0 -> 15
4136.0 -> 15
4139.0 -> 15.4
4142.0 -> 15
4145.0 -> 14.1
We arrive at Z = 12.2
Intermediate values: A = 16.5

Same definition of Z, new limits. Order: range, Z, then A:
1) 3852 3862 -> 12.1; 16.2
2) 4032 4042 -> 11.7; 14.7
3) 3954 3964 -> 12.2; 16.5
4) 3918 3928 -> 11.9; 15.6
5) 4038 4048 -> 11.6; 14.6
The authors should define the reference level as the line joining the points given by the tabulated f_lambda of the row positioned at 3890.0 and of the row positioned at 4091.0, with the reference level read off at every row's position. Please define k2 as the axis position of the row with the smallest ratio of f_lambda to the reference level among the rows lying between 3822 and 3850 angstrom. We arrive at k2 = 3839.0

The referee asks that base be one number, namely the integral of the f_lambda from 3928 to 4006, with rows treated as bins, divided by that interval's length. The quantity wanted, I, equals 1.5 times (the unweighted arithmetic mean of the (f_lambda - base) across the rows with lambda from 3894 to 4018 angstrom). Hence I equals 0.8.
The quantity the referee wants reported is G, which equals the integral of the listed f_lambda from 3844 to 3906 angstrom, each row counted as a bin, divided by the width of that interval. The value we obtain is 16.6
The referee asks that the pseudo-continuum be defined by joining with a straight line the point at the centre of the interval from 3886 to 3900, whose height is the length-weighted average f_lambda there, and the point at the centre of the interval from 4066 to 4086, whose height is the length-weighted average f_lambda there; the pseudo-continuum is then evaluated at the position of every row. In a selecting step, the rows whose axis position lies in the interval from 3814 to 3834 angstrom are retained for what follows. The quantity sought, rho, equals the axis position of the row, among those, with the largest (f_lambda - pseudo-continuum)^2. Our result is 3827.0 angstrom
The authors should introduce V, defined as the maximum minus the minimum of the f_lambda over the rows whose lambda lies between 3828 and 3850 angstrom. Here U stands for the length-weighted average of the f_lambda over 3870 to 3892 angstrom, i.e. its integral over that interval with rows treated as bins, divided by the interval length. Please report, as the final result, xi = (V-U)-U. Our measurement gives -30.9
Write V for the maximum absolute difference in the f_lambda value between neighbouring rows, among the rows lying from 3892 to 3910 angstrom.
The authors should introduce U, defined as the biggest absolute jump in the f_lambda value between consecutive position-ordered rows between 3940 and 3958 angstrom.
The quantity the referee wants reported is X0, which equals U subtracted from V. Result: -0.40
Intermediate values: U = 1.5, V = 1.1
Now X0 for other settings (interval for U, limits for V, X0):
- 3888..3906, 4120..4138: -0.80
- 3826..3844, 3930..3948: 2.00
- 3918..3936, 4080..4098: -1.20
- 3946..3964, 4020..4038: -0.20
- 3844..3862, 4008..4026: -0.80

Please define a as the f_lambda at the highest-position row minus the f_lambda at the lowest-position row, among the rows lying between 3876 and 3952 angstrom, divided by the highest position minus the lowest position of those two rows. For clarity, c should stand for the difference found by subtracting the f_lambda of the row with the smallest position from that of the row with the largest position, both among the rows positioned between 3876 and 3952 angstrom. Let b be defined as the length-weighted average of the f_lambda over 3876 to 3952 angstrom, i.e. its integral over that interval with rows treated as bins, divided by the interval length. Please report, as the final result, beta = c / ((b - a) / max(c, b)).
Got -2.5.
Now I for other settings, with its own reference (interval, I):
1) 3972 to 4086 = 0.4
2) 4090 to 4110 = 1.3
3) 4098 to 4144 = 0.9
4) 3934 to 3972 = -0.3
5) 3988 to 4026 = 0.7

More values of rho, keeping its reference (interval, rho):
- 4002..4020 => 4019.0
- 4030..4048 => 4034.0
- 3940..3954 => 3941.0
